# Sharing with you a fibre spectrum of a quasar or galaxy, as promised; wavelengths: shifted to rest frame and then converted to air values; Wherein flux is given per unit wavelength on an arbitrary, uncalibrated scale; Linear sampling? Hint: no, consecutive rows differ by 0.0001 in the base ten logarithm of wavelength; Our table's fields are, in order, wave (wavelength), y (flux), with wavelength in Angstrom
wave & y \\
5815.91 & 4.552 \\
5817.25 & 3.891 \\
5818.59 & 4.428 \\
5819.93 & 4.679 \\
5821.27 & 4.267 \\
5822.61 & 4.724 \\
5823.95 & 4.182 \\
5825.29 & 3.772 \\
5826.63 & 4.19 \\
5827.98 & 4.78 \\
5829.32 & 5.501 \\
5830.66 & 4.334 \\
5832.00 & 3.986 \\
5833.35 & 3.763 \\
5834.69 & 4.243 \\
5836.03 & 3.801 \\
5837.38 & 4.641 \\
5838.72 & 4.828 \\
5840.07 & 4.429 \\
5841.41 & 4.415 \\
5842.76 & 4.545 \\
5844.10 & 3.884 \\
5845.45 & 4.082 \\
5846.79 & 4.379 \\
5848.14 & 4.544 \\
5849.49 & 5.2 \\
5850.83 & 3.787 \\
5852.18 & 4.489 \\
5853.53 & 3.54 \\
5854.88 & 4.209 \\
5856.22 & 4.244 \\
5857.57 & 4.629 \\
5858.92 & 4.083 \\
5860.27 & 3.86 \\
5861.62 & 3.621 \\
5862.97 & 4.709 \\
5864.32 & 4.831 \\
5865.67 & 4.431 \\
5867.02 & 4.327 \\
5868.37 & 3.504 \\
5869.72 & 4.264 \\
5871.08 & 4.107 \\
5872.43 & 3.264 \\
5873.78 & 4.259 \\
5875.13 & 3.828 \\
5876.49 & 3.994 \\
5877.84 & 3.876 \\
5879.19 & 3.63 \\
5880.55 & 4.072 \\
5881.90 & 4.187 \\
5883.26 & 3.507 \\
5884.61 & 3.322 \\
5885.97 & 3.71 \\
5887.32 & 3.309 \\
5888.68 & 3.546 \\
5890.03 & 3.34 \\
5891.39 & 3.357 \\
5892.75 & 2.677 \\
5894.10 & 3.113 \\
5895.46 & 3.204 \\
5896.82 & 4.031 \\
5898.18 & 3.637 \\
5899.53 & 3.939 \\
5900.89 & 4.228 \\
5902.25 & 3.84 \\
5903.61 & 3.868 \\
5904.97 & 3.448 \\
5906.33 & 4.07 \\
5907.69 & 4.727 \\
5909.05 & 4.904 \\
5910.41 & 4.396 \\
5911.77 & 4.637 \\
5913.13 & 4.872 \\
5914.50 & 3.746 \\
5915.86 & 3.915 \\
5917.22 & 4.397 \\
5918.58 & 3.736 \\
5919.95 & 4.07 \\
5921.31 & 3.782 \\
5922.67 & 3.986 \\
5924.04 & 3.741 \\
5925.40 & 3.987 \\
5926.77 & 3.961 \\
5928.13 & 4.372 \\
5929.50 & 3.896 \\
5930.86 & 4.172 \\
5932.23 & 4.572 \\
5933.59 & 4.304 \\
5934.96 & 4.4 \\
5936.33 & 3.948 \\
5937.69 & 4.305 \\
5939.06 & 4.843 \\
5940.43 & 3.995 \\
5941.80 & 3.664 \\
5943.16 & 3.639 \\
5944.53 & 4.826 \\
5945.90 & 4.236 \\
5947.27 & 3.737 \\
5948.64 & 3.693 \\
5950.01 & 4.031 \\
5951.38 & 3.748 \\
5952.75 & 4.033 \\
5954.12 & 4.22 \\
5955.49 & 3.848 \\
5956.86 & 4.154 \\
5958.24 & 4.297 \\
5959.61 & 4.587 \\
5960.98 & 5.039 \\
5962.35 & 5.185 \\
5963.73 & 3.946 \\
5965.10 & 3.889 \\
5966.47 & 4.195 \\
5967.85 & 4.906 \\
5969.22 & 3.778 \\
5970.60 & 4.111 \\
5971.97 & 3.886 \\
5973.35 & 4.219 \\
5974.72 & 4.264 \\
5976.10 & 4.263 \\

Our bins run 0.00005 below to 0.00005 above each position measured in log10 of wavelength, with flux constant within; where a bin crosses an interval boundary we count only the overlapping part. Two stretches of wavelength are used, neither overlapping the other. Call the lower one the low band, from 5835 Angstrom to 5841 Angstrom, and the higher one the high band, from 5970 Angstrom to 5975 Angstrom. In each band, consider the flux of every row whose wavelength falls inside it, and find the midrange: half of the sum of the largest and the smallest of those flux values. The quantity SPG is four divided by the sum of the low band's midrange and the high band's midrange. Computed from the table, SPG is 0.477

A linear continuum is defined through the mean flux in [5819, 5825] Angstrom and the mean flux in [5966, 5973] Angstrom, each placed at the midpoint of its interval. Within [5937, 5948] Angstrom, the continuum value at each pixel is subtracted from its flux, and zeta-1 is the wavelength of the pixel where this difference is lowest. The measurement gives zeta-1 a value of 5943.16 Angstrom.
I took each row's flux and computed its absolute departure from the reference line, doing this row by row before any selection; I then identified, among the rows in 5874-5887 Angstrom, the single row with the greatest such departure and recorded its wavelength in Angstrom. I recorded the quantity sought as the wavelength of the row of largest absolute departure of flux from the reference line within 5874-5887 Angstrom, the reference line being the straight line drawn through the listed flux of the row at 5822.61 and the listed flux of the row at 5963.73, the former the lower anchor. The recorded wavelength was 5884.61 Angstrom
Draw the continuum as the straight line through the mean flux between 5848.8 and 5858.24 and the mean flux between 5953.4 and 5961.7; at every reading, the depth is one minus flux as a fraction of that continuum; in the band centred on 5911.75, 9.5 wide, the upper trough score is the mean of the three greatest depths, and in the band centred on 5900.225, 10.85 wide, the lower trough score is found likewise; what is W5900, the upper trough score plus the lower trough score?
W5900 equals 0.28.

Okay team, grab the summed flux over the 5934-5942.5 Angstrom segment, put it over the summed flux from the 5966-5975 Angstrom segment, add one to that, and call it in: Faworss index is 1.9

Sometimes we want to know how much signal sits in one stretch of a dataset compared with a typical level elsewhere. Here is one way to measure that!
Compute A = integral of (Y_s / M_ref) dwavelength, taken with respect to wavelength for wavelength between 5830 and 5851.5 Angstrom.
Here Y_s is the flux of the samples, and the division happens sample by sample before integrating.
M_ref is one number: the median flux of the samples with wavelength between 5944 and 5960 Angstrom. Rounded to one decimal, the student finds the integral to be 22.6 Angstrom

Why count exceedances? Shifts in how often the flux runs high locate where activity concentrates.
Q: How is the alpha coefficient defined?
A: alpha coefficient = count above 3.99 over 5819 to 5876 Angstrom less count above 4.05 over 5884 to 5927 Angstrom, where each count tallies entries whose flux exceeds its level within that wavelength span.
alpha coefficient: 21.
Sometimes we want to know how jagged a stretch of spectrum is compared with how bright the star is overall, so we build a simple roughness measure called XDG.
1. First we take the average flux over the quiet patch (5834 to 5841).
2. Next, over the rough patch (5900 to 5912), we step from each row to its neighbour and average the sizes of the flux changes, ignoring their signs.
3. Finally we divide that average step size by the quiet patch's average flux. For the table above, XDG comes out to 0.087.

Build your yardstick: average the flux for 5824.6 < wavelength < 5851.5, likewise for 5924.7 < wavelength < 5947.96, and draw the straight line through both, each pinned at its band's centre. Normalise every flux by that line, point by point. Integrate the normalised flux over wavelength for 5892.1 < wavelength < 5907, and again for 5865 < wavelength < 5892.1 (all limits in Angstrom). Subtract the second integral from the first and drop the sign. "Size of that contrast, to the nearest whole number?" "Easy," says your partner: 11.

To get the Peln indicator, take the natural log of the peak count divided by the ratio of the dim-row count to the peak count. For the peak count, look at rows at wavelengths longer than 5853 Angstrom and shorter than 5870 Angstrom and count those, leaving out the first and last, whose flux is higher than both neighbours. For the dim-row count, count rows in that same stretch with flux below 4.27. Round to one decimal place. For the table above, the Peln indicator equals -0.7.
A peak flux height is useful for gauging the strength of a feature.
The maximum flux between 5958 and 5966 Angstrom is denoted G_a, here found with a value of 5.185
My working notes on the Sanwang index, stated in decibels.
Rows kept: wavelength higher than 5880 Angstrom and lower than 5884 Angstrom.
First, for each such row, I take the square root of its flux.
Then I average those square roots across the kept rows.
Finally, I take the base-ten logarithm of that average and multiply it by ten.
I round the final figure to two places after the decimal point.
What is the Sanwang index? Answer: 2.96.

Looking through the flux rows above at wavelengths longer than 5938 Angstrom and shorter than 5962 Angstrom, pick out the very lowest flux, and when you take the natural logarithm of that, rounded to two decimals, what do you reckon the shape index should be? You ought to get 1.29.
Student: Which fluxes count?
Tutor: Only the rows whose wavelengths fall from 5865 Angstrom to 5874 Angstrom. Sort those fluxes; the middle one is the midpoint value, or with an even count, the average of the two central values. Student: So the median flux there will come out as 4.26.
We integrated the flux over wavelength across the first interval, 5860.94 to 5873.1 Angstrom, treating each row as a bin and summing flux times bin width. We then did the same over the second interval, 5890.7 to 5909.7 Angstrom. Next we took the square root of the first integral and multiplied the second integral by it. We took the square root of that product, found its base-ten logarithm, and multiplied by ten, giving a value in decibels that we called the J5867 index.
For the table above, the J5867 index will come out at 13.5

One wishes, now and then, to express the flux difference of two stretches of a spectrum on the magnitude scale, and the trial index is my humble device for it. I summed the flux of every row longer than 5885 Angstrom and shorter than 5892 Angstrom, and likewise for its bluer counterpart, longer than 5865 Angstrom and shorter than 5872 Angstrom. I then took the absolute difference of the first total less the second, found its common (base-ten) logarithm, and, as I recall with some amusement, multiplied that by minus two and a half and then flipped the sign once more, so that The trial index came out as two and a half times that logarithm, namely 1.3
